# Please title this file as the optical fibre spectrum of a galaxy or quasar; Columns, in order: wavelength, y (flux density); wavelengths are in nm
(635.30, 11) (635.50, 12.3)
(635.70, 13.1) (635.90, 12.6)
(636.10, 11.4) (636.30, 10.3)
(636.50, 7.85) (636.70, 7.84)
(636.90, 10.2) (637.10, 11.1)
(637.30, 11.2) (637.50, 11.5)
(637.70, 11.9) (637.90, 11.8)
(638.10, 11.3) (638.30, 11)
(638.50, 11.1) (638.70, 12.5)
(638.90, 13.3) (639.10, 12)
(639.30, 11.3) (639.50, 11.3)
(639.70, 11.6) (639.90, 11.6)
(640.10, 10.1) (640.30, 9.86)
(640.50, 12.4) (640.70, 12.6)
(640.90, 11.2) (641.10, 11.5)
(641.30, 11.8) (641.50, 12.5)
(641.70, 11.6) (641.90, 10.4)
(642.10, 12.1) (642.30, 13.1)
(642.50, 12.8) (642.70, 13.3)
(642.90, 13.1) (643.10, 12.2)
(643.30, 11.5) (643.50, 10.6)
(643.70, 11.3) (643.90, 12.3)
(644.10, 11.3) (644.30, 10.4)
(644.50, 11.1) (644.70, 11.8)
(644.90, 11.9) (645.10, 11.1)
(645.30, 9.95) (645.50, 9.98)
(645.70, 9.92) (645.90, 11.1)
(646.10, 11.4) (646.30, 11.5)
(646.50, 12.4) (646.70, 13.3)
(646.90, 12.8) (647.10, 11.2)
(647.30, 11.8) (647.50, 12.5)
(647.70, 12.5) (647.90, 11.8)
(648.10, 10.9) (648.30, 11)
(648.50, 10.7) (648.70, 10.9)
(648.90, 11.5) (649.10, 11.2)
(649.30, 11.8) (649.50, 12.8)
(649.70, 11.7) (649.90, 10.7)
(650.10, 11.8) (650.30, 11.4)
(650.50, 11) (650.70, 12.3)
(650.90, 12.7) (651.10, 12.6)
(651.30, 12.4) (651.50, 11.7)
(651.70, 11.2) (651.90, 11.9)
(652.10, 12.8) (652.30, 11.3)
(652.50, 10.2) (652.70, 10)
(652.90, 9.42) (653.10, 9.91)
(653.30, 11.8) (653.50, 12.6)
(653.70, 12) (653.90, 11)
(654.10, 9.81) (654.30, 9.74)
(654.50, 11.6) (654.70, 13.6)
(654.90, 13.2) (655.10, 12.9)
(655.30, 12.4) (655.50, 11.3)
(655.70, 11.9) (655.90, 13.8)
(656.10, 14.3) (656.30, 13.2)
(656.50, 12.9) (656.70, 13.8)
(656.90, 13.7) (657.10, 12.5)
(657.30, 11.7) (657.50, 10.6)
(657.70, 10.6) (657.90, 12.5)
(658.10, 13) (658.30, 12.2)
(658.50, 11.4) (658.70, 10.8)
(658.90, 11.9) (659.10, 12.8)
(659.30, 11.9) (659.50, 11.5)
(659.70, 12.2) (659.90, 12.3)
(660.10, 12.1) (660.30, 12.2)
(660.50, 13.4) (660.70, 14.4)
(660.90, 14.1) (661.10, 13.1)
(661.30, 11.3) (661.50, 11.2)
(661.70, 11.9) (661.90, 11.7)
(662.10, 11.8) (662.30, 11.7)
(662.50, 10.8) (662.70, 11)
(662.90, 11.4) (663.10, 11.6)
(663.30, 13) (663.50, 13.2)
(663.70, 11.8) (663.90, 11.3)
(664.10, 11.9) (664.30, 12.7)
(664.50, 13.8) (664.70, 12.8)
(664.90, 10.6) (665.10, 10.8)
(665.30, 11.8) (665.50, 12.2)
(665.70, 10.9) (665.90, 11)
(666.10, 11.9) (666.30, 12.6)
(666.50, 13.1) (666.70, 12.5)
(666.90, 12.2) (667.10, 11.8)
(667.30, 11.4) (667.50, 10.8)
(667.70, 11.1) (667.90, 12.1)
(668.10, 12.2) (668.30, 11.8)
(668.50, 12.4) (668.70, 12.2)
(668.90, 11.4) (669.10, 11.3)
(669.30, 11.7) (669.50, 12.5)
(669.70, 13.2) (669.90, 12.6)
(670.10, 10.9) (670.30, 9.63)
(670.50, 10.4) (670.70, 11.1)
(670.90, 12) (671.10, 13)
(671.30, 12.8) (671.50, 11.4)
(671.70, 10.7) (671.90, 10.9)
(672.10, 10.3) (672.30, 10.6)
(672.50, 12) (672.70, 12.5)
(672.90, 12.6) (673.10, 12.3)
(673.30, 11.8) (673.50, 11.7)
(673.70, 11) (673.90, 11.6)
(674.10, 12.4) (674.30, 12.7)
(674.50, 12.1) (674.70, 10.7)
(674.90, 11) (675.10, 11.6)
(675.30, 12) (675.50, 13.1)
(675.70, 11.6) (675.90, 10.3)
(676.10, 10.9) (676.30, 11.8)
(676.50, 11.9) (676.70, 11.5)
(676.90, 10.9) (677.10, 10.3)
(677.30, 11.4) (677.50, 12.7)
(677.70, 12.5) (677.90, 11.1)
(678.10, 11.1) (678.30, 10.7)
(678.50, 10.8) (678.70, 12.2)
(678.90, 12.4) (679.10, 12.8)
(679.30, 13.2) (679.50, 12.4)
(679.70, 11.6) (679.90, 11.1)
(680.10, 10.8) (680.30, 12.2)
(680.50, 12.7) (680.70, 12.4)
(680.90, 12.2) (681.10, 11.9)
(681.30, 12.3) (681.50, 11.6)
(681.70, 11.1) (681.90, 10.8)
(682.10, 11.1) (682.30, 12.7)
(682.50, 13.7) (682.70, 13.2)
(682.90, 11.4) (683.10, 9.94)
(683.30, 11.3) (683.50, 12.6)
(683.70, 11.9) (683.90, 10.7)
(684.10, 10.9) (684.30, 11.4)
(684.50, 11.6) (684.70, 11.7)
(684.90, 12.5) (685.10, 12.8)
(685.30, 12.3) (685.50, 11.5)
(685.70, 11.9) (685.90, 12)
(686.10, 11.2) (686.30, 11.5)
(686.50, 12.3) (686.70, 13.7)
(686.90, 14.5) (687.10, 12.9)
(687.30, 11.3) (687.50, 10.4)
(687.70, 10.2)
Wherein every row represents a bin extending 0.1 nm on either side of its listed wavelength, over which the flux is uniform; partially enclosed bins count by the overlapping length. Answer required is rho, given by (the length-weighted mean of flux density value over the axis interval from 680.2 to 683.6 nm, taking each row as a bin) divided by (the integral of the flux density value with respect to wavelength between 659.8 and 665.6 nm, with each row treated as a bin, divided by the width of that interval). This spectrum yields 0.98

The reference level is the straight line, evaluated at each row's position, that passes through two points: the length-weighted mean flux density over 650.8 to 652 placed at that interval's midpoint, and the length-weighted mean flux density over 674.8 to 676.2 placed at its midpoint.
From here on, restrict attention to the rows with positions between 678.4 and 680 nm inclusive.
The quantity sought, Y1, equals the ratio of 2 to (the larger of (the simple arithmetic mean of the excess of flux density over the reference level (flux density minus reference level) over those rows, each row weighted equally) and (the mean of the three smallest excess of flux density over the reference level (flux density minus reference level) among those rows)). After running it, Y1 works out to 3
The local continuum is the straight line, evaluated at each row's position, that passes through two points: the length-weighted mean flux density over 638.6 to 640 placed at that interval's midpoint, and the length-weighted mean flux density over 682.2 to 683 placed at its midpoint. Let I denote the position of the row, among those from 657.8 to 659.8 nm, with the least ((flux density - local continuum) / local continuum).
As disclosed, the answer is 658.70 nm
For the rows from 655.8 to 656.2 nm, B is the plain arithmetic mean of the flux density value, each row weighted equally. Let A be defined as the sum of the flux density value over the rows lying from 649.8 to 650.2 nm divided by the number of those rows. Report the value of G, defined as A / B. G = 0.80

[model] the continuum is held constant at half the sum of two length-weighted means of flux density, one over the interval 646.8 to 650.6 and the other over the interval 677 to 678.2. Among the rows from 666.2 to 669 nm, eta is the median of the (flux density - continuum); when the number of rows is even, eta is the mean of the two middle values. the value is 0.6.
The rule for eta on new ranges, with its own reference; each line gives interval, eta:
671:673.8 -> 0.2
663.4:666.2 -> 0.3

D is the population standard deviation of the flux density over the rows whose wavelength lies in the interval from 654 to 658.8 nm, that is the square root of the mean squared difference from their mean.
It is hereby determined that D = 1.27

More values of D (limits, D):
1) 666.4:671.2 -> 0.86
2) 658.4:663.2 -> 0.93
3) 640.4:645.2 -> 0.82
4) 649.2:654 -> 0.95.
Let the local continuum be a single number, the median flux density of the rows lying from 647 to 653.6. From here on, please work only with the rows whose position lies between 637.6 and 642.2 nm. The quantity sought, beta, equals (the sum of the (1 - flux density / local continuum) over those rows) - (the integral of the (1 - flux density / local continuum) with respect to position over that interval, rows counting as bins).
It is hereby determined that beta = 0.16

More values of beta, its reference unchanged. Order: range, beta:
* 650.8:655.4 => 0.16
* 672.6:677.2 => 0.05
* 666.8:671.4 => -0.10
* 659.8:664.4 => -0.74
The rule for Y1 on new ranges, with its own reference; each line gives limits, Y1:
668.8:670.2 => 7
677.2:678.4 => 14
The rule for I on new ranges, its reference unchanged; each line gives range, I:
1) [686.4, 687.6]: 687.50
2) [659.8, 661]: 660.10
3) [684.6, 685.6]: 685.50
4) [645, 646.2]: 645.70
